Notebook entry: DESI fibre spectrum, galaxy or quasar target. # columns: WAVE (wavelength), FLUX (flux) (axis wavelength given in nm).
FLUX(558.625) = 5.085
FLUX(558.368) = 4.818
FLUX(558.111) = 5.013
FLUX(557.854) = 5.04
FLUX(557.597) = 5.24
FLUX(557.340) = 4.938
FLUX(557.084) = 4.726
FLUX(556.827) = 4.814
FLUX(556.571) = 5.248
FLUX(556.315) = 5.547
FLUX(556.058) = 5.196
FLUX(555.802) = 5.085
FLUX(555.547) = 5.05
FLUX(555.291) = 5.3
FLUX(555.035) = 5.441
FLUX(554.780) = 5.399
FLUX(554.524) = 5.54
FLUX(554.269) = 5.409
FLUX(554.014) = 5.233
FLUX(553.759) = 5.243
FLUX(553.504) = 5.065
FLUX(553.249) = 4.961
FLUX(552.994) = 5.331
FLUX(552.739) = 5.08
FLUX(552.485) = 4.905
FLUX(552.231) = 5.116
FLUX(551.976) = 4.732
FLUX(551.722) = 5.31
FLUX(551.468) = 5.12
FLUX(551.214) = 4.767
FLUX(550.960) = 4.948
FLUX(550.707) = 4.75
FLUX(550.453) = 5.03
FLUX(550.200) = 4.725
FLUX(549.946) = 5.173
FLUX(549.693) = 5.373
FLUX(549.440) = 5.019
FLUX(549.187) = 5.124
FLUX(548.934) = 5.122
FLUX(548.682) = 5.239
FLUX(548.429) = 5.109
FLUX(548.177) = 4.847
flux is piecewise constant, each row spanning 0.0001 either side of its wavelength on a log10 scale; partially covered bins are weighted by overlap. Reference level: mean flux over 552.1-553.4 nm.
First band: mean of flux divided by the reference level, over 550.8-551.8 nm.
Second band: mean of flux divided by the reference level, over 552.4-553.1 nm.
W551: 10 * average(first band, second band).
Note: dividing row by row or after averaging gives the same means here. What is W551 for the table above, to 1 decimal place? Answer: 10.0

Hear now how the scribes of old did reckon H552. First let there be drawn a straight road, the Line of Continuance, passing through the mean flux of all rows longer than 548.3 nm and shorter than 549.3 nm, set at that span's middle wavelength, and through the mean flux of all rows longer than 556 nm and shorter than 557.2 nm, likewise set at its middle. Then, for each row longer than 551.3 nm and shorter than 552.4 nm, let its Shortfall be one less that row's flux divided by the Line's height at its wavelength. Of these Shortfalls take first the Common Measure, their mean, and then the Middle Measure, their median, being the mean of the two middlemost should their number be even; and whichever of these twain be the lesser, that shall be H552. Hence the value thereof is 0.003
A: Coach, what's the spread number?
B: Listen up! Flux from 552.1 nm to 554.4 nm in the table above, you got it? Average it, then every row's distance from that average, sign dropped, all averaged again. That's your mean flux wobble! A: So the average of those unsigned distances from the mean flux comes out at 0.138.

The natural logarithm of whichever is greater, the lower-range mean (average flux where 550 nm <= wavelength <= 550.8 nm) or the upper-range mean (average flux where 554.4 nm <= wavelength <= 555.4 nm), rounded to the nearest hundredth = 1.69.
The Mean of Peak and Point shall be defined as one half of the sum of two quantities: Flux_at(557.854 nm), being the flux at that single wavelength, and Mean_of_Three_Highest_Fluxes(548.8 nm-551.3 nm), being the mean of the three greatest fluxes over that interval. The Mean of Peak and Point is 5.13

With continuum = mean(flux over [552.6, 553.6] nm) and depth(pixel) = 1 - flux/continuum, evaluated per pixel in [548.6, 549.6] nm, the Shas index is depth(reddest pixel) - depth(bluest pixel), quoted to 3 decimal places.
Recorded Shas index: 0.043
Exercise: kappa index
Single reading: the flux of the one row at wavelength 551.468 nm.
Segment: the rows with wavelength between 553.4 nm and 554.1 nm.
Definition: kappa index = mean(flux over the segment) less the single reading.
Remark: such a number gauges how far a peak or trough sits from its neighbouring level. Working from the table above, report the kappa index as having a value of 0.06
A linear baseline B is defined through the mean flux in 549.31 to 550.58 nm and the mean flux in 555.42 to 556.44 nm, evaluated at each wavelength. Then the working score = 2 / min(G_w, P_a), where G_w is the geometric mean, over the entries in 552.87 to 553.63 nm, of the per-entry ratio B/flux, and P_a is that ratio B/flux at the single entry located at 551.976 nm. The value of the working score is 1.99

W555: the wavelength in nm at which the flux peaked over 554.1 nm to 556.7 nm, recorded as 556.315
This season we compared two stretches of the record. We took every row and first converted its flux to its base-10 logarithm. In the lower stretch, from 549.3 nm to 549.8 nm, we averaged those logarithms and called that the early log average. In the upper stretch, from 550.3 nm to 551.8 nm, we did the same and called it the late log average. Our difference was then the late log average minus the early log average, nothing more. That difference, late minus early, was -0.02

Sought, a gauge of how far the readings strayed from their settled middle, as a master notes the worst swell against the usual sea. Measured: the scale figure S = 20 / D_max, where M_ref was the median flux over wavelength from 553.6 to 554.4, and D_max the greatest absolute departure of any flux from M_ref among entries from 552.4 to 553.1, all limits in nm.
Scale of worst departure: 59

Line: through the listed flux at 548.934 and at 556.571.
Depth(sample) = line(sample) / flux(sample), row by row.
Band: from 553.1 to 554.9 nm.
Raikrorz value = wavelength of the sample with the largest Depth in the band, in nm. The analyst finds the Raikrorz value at 553.249 nm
